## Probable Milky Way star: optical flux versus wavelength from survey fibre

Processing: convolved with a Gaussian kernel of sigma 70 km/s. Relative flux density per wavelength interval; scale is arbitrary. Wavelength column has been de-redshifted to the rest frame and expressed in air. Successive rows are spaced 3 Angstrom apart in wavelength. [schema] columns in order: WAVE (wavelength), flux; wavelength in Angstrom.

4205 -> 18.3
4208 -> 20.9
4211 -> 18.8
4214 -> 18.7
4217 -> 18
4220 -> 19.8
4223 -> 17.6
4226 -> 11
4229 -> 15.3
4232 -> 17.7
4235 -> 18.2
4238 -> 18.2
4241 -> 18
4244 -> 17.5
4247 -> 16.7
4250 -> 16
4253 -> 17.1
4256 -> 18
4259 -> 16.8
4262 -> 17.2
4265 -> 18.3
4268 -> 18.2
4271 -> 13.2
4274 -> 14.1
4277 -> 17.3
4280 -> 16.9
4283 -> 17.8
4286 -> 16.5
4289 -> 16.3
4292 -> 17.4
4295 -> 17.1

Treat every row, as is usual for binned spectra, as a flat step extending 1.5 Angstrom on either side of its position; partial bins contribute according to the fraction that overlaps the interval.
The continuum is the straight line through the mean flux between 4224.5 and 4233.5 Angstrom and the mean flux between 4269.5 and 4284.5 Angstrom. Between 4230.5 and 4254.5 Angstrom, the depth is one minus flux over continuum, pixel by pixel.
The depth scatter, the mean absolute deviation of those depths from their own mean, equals 0.052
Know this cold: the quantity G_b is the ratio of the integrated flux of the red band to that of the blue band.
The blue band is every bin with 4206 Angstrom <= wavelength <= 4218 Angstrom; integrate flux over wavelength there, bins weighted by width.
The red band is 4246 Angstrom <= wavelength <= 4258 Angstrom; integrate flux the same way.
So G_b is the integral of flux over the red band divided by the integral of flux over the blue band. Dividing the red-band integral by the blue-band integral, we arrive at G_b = 0.89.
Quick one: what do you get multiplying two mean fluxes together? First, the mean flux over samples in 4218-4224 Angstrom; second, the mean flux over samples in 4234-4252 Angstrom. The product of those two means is 326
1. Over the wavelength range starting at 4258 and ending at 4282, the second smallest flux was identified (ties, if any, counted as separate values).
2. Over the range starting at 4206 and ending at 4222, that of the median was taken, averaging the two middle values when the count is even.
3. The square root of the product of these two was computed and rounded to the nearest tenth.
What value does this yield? 16.3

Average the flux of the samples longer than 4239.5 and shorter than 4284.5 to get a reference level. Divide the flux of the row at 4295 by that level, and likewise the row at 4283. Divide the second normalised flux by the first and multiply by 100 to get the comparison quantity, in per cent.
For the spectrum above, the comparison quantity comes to 104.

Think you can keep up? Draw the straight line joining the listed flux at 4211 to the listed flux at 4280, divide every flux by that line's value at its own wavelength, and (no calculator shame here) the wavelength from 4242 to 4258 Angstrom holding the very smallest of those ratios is 4250 Angstrom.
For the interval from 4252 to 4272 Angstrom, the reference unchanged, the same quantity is 4271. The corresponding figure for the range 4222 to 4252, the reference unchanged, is 4226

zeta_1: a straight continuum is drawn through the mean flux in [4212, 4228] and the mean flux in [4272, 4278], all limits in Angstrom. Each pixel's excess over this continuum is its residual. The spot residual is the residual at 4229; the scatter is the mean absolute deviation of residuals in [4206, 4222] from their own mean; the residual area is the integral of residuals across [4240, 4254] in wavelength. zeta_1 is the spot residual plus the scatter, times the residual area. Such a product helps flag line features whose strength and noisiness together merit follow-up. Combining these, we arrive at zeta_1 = -6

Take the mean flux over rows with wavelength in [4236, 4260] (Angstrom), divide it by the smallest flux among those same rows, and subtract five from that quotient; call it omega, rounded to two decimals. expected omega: -3.92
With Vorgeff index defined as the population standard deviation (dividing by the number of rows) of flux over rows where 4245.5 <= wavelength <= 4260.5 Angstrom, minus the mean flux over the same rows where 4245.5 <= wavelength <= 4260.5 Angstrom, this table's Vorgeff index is -16.3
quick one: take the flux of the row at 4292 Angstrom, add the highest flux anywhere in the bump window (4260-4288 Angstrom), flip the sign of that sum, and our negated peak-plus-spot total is -35.7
